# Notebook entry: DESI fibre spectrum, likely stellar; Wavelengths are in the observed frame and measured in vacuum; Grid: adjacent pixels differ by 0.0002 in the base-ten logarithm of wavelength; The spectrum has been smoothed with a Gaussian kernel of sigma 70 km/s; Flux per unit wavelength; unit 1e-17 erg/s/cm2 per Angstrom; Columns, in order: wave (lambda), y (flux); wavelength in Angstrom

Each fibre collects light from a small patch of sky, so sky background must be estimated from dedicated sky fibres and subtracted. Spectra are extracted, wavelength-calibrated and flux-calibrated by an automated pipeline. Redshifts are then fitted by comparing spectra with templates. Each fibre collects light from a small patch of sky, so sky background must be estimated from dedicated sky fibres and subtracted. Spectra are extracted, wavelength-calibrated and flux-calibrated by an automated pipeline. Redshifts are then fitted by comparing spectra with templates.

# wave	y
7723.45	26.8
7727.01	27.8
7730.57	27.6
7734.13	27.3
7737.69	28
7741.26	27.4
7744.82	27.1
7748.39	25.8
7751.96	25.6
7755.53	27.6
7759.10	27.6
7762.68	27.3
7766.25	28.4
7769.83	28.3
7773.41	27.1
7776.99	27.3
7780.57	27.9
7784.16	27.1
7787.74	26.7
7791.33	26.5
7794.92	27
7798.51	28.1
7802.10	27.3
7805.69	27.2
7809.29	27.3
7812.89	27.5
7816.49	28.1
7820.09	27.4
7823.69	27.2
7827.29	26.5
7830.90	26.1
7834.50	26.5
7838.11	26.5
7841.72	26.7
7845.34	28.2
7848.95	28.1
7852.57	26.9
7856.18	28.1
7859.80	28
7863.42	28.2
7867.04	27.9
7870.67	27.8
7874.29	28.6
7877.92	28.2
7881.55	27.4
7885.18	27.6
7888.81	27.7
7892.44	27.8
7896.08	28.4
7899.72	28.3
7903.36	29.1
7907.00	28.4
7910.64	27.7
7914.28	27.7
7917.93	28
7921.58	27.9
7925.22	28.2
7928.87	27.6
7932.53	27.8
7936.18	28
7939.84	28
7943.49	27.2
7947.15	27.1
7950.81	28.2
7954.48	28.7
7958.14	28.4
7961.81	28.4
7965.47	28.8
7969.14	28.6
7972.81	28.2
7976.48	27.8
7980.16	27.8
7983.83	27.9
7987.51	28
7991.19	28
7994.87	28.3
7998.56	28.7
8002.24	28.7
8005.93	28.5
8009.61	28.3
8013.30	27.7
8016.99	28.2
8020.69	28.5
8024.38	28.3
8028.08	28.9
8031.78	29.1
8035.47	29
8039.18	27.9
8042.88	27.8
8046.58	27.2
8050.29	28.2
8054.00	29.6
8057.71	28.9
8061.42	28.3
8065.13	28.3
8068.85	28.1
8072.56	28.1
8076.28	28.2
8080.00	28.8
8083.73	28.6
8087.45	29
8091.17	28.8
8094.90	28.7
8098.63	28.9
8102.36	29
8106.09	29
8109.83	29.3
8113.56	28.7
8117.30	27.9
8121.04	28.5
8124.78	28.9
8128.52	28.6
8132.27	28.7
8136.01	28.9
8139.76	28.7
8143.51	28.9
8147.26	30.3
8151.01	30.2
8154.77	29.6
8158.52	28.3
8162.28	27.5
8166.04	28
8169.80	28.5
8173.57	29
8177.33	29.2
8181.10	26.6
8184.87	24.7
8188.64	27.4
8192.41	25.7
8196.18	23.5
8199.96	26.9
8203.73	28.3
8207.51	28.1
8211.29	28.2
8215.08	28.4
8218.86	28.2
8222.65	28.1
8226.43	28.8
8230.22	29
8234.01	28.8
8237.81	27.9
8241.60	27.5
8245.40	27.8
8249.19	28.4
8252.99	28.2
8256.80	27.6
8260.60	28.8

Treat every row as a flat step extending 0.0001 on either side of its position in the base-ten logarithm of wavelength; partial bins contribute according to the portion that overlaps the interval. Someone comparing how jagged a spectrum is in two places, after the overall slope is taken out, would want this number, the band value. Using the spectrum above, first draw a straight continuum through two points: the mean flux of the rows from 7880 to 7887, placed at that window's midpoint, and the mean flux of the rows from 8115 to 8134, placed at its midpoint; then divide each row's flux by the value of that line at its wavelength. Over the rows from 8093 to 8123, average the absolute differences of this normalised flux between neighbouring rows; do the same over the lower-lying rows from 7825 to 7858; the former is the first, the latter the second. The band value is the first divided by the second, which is 0.57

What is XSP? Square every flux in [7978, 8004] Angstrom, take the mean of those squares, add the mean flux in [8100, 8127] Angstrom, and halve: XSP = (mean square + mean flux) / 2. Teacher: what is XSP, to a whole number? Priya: 412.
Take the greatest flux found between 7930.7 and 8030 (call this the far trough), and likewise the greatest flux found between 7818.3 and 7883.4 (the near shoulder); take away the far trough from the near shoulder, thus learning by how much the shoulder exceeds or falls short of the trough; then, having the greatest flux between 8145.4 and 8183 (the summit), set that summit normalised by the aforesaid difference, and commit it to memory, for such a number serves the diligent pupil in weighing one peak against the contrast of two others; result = -101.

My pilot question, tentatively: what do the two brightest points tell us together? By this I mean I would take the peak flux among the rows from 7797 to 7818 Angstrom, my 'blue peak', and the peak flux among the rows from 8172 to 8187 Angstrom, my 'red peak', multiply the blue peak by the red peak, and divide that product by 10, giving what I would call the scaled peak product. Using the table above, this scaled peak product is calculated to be 82.1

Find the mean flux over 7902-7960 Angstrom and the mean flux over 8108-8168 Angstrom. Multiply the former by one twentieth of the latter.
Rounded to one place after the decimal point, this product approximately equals 40.3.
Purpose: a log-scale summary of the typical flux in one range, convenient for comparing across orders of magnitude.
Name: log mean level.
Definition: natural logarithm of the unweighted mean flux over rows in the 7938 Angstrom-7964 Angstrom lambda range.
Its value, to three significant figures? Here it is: 3.33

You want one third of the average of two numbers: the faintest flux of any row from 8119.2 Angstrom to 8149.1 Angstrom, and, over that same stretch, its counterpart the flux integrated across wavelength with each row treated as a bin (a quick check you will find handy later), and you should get 149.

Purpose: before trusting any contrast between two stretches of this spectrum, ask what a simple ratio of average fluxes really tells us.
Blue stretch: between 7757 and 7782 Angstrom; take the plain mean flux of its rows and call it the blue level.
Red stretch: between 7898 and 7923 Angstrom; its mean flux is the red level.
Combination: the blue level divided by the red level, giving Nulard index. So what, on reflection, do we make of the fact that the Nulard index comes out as 0.984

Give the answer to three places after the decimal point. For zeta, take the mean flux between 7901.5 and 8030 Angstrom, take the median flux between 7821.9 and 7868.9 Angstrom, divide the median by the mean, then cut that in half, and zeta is 0.483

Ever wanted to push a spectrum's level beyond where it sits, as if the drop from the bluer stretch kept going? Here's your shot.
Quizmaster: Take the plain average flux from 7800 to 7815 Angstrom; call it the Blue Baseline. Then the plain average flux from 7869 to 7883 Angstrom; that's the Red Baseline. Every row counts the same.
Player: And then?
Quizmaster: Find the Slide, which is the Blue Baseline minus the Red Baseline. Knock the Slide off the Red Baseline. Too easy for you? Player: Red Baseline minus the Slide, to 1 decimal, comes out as 28.7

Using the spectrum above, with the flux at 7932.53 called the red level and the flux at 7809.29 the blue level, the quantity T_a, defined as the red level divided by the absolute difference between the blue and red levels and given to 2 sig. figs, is 56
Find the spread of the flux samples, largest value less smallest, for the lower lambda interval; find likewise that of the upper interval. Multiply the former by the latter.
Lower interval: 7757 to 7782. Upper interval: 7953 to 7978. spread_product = 1.3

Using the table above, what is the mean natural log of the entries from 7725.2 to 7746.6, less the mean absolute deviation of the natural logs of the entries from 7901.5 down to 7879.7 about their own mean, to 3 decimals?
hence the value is 3.304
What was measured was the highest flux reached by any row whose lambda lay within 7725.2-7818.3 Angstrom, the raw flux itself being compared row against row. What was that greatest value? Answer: 28.4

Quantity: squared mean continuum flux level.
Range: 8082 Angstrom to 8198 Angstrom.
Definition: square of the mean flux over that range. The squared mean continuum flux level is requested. 801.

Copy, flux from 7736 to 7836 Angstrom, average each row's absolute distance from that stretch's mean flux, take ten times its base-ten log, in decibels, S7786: -2.8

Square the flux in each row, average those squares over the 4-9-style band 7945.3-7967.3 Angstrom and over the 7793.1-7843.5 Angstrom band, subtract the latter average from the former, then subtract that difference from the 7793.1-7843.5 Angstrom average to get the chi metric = 670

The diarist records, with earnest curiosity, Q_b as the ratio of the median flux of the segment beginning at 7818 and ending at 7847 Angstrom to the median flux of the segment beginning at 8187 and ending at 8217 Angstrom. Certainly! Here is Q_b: 0.96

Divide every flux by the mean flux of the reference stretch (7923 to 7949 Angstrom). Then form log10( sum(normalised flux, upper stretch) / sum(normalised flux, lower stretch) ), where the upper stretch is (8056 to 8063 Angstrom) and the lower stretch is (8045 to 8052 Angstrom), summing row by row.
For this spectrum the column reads 0.014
